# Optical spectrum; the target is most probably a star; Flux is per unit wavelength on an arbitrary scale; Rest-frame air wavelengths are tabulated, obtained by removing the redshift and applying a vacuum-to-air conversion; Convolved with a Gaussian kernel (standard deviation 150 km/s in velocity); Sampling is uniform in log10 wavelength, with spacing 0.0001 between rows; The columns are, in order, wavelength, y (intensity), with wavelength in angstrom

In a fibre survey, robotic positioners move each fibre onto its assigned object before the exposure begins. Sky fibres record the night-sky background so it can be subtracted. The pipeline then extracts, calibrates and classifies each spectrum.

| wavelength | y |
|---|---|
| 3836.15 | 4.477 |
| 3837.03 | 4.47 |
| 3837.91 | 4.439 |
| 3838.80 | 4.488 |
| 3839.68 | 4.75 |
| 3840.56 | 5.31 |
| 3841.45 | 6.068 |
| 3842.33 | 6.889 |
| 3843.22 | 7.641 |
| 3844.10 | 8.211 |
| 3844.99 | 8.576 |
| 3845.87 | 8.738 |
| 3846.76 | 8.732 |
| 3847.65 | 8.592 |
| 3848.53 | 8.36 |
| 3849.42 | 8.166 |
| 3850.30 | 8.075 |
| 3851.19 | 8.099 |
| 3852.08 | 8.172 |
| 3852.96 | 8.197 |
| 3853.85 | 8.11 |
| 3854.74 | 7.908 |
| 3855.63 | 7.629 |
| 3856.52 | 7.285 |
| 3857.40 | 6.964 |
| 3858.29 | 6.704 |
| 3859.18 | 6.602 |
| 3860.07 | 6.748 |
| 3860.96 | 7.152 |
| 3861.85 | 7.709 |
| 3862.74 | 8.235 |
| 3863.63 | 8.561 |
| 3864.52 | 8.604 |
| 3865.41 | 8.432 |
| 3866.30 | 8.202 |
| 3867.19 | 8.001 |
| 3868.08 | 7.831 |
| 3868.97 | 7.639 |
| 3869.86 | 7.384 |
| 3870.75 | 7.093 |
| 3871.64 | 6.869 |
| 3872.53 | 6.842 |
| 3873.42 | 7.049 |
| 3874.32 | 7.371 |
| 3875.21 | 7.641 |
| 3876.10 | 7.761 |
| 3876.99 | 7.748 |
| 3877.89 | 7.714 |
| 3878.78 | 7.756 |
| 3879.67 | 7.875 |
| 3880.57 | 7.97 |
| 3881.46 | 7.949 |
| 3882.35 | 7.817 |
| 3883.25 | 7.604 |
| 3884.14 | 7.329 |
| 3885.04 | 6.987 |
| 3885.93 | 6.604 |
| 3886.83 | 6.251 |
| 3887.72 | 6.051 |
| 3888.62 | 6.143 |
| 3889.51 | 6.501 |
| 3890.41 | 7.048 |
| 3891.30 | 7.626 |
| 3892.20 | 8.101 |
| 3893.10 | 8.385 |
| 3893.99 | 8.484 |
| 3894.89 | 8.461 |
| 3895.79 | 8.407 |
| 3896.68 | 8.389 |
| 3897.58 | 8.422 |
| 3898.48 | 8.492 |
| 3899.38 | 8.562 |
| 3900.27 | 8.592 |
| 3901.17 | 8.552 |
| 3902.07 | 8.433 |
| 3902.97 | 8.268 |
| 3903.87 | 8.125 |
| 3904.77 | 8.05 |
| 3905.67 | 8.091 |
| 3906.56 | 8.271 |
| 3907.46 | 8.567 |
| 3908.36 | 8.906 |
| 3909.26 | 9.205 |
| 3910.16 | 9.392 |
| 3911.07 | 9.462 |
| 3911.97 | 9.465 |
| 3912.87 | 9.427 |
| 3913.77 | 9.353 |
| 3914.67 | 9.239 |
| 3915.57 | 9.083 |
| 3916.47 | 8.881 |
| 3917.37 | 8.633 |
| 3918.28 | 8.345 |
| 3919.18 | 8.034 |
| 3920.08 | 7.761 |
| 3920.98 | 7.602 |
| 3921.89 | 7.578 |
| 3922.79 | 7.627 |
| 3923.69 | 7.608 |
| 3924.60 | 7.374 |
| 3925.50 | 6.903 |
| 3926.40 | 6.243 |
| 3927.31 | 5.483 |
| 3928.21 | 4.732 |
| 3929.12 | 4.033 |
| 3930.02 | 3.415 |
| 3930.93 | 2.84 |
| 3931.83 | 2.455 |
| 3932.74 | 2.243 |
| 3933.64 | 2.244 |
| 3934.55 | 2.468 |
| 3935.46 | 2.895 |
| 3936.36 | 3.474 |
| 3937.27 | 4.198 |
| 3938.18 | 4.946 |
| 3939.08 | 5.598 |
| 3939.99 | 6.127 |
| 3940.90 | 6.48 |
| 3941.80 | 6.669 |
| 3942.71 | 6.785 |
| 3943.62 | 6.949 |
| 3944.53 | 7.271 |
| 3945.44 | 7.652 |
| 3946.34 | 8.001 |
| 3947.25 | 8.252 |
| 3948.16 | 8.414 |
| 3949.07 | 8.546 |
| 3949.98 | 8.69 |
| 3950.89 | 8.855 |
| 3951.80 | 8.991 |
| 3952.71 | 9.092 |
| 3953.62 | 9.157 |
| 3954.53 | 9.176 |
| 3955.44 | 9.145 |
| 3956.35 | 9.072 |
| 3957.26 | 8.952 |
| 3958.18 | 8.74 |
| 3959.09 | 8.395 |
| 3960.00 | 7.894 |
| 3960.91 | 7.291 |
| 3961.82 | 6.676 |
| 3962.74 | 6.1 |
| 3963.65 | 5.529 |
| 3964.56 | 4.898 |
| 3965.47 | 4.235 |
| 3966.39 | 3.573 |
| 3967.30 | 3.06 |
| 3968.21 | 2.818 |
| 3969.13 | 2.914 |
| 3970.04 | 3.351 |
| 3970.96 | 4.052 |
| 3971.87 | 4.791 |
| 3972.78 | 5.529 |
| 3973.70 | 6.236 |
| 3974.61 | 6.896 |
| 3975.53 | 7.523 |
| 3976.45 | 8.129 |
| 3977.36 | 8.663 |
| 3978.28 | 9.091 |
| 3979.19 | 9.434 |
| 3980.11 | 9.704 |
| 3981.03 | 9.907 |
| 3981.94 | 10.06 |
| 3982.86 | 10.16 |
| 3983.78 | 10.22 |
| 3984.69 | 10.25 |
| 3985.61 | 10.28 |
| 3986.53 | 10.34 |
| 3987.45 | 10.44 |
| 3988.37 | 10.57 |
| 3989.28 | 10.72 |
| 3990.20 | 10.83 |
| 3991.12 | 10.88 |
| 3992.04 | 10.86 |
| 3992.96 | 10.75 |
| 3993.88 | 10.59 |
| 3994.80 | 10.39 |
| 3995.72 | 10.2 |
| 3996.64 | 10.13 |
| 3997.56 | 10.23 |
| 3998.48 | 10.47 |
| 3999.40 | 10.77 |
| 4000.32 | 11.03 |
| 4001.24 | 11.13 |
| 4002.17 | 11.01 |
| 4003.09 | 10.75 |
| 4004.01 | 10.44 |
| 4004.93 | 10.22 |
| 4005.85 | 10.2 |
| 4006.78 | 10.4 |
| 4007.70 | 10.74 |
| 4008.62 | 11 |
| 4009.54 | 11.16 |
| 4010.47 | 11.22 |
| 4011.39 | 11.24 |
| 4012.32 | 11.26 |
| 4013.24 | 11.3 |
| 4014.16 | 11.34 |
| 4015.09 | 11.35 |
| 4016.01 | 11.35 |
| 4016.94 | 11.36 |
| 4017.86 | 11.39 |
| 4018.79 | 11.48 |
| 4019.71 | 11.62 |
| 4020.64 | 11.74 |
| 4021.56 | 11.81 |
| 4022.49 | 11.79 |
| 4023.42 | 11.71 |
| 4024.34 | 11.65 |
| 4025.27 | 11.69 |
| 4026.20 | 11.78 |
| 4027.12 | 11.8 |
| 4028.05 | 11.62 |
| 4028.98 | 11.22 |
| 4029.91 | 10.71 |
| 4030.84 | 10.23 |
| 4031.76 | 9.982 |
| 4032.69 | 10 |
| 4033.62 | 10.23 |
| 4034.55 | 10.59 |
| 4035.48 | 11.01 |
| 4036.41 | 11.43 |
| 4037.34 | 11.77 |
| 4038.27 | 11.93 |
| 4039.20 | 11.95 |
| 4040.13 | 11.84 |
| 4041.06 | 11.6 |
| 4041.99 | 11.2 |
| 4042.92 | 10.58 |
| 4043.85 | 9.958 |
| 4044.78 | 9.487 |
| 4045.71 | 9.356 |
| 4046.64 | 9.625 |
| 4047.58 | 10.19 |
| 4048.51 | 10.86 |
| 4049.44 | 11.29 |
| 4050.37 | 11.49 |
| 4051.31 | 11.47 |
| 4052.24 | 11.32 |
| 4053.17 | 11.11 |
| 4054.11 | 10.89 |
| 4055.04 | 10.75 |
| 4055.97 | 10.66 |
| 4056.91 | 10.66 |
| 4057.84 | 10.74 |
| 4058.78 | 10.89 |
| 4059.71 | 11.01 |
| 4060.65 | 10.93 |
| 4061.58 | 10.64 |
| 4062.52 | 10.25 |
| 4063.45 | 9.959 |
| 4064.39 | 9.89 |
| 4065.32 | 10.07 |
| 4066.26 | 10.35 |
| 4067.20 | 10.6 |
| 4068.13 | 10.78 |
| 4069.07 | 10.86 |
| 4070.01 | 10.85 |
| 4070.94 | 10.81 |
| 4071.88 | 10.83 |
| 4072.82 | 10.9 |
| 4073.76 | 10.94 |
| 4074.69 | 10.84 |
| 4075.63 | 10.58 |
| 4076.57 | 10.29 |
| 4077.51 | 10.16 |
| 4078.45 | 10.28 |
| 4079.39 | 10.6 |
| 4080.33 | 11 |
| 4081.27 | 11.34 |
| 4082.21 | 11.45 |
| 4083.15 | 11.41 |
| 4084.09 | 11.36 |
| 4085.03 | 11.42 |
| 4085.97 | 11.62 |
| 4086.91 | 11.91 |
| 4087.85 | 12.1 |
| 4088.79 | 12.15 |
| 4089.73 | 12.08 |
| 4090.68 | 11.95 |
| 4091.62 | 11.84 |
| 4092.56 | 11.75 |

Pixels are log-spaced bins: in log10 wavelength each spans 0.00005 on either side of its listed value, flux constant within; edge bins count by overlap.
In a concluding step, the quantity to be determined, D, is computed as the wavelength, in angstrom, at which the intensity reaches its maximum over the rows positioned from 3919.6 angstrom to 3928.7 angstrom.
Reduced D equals 3920.08 angstrom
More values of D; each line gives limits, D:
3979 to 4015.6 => 4015.09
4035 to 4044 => 4039.20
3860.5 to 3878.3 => 3864.52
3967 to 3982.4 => 3981.94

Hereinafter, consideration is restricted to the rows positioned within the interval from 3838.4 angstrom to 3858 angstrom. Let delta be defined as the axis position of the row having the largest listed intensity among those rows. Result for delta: 3845.87 angstrom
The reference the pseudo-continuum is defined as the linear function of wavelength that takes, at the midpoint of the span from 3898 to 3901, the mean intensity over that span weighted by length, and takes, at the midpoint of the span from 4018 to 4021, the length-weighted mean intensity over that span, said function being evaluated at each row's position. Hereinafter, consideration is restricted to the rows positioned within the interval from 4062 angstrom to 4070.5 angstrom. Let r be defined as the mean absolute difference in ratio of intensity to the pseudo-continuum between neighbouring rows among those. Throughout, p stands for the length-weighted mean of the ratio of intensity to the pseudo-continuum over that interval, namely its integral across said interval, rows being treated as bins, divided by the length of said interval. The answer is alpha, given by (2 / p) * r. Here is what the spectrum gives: 0.03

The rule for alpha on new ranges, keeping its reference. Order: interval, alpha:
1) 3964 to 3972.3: 0.27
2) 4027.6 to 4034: 0.06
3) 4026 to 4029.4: 0.04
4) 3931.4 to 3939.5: 0.26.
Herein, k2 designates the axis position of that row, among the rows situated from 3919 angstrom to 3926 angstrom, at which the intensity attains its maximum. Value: 3919.18 angstrom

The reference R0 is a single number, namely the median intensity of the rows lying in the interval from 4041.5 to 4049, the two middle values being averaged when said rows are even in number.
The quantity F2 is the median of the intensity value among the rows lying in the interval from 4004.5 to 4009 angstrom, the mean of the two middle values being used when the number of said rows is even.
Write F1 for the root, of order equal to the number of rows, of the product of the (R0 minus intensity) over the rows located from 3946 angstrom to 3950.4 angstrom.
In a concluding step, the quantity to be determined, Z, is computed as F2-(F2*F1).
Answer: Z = -7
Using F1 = 1.7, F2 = 10.4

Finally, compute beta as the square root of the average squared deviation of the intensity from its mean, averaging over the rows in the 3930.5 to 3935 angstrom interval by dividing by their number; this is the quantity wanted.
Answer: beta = 0.22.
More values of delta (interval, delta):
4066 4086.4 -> 4085.97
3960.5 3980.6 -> 3980.11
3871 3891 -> 3880.57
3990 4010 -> 4009.54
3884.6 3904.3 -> 3900.27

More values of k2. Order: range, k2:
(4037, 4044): 4039.20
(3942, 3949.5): 3949.07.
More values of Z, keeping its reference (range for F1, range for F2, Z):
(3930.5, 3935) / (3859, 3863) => -47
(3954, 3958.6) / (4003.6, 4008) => 0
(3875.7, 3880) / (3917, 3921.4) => -10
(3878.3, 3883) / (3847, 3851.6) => -10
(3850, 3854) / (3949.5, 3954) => -8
